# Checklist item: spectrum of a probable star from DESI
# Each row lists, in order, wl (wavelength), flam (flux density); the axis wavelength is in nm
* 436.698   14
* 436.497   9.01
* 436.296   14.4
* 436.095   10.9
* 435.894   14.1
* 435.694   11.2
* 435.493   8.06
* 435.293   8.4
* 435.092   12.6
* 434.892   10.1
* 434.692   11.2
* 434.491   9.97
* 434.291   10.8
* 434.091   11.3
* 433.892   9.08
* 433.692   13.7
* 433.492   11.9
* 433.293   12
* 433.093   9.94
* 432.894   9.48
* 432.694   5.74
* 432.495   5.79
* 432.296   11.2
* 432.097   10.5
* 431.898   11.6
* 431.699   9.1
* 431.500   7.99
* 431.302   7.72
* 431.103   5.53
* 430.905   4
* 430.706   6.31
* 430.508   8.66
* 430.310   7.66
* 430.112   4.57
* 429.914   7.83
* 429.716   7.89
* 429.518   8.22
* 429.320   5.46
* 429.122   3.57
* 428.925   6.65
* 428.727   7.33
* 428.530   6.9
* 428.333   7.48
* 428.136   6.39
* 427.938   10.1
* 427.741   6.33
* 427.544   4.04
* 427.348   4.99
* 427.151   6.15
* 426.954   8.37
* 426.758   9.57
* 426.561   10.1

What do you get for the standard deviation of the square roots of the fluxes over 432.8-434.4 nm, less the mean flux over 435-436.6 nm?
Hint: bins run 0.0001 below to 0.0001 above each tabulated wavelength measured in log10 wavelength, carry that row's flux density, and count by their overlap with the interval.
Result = -10.9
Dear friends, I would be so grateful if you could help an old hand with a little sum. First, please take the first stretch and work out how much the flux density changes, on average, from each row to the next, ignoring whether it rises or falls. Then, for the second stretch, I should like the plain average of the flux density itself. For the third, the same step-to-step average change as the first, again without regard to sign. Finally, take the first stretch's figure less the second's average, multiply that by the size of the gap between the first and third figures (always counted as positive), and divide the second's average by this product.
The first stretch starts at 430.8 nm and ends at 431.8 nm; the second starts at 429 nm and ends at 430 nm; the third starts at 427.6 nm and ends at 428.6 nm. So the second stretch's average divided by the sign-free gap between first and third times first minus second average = -1.2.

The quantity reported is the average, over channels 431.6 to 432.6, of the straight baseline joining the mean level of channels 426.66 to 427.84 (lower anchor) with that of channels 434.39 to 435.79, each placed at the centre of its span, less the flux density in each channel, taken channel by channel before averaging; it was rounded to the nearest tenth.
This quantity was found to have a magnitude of -0.8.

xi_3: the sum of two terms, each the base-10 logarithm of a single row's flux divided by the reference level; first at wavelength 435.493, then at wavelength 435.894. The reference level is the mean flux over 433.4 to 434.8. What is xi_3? -0.04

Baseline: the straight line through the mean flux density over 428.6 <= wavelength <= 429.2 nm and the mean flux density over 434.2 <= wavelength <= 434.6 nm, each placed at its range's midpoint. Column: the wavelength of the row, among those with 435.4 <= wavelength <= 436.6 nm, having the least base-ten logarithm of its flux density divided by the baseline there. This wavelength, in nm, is 435.493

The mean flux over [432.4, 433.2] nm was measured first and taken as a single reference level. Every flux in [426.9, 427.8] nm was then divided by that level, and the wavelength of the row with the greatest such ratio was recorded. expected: 426.954 nm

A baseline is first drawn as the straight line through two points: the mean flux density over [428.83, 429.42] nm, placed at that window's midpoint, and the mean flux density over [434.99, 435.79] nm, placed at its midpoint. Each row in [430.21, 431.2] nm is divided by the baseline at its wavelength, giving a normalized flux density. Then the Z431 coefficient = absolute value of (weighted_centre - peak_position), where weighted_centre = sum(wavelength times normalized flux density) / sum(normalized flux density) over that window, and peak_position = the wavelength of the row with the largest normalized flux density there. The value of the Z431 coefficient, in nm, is 0.13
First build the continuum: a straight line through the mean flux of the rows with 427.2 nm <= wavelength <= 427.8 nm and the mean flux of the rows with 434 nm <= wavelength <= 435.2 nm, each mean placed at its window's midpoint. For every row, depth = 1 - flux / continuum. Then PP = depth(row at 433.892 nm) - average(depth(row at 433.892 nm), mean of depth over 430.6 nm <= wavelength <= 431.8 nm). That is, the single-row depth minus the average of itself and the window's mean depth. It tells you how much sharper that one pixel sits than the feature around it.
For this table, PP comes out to -0.02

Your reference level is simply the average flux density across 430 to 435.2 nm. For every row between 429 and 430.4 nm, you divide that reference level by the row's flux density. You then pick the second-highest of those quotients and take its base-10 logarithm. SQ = 0.30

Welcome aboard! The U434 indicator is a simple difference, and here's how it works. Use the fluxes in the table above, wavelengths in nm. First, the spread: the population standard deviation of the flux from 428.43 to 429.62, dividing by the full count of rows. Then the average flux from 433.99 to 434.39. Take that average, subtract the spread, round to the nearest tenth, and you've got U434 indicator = 9.6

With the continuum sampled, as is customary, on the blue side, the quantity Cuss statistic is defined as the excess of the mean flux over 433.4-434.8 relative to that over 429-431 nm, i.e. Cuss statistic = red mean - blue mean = 4.7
